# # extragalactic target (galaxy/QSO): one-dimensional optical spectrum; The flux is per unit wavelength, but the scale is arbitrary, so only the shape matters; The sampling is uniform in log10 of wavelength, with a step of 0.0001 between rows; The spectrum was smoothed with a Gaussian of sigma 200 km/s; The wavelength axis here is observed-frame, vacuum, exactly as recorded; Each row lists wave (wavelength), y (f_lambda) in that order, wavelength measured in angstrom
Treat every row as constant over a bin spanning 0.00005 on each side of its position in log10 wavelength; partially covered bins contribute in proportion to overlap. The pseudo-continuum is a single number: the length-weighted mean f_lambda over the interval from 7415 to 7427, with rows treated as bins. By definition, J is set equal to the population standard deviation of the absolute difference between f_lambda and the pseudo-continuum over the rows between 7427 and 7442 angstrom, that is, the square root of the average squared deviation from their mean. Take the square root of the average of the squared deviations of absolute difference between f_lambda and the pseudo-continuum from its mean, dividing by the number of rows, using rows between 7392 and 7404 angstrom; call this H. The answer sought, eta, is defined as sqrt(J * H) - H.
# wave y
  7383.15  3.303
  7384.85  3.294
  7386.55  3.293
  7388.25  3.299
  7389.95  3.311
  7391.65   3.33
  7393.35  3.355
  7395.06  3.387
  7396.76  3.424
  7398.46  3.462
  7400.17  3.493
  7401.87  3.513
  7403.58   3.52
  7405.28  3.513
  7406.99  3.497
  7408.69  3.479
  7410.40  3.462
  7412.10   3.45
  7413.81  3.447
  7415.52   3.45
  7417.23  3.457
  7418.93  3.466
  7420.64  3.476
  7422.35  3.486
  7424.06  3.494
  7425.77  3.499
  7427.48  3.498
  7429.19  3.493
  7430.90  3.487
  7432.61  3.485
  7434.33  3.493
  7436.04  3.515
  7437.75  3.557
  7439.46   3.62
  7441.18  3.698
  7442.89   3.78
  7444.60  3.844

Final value 0.014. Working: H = 0.037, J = 0.0701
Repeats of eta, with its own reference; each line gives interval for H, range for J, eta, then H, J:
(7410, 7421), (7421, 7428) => -0.003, 0.010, 0.0051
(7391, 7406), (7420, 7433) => -0.028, 0.045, 0.0066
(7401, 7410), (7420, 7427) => -0.004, 0.015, 0.0077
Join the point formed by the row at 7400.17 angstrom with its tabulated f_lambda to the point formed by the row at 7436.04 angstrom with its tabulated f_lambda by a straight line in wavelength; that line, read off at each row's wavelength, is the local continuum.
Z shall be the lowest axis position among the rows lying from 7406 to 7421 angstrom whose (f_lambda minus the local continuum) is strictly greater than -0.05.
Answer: 7406.99 angstrom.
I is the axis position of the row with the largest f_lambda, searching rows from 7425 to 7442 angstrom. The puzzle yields 7441.18 angstrom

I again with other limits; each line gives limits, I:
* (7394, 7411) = 7403.58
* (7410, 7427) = 7425.77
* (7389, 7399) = 7398.46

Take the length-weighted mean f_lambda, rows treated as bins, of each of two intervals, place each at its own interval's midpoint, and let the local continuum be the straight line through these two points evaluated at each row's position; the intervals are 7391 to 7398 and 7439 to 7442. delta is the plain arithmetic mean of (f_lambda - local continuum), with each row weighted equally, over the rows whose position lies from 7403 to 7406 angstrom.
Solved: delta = 0.08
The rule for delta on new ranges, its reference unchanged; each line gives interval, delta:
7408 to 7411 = 0.00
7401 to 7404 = 0.09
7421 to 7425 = -0.06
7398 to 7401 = 0.07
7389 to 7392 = -0.04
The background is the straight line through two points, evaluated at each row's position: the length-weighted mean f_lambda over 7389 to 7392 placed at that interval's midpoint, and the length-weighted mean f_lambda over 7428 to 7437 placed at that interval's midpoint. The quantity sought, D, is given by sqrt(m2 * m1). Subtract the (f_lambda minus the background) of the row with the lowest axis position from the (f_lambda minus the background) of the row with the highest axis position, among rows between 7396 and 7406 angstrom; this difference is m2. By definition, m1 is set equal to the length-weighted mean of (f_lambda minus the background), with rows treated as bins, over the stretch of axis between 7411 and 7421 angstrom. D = 0.040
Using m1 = 0.030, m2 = 0.054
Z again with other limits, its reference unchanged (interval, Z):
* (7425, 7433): 7425.77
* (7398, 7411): 7398.46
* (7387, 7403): 7398.46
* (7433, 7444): 7434.33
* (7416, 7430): 7417.23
